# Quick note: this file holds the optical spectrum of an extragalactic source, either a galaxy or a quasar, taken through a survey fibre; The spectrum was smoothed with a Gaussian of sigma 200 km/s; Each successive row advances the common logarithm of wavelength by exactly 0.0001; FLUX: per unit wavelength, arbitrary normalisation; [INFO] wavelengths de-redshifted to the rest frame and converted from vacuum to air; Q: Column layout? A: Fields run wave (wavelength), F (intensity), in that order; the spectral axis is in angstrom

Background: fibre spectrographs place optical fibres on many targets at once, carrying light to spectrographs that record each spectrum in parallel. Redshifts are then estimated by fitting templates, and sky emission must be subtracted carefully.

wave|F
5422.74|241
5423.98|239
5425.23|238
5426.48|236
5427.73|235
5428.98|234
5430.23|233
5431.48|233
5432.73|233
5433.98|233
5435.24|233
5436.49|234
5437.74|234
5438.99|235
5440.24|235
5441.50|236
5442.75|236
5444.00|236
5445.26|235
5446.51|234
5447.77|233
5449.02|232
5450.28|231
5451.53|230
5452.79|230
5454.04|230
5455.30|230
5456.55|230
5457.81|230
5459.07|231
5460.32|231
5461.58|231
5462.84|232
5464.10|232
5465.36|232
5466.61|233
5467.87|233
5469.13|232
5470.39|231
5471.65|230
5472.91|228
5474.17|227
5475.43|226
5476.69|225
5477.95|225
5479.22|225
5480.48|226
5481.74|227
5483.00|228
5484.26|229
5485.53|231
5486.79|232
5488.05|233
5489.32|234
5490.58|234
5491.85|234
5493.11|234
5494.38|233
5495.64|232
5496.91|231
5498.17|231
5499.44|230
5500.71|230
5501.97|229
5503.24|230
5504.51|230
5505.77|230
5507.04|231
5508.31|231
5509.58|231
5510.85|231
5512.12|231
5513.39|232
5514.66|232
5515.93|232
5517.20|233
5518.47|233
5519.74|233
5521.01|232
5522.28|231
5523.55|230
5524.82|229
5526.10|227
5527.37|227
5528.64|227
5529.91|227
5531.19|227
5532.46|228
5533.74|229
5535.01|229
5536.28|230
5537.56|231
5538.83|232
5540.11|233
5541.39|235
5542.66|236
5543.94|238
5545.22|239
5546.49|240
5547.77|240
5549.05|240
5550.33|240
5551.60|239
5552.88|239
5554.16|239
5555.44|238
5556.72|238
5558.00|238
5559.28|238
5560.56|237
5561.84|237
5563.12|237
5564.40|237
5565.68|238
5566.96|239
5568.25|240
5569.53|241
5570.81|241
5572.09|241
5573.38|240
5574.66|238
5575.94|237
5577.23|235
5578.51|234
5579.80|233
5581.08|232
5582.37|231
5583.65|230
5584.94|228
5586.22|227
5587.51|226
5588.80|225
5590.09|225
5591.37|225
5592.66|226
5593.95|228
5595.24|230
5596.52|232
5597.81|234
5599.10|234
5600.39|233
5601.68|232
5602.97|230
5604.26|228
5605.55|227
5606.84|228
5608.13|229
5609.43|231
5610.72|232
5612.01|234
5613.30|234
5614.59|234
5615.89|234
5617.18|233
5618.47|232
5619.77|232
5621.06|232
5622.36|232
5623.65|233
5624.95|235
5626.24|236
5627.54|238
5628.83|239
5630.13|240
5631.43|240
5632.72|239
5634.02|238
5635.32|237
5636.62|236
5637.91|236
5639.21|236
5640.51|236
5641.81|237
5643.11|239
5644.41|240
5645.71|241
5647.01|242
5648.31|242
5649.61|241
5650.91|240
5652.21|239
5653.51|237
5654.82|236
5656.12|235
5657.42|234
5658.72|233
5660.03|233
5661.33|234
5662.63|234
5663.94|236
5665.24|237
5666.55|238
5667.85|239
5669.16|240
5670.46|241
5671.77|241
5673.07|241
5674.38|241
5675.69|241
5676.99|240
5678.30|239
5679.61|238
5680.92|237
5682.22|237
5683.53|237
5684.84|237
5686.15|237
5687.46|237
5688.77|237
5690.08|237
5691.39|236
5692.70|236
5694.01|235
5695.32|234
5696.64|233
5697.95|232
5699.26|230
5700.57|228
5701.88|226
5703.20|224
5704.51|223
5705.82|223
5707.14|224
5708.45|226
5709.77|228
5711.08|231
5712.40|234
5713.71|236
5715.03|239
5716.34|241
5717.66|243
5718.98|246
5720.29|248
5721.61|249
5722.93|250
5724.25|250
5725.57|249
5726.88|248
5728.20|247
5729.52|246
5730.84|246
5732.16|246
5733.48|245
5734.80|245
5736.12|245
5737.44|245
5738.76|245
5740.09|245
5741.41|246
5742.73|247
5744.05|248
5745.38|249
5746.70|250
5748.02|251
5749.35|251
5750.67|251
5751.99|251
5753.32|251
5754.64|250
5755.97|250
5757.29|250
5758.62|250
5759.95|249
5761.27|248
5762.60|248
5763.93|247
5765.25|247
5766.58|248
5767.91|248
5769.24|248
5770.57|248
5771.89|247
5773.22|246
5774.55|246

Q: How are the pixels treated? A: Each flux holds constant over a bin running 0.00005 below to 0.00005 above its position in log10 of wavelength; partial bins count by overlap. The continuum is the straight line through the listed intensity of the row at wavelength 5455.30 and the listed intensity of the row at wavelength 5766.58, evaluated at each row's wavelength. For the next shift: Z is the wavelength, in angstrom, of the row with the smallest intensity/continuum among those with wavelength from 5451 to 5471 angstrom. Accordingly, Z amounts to 5457.81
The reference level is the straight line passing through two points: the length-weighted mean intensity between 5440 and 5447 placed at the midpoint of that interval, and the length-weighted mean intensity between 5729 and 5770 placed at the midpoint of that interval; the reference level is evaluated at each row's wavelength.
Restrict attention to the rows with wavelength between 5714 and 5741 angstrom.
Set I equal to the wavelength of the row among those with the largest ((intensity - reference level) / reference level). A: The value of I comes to 5722.93 angstrom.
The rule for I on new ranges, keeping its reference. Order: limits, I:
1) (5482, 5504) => 5489.32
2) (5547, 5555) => 5547.77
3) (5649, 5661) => 5649.61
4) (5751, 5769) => 5751.99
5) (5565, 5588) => 5569.53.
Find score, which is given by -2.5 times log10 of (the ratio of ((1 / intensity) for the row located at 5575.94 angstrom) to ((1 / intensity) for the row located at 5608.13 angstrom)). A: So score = 0.04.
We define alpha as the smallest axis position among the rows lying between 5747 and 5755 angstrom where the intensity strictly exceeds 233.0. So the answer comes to 5748.02 angstrom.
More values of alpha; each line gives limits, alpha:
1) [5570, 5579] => 5570.81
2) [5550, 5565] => 5550.33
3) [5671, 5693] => 5671.77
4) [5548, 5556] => 5549.05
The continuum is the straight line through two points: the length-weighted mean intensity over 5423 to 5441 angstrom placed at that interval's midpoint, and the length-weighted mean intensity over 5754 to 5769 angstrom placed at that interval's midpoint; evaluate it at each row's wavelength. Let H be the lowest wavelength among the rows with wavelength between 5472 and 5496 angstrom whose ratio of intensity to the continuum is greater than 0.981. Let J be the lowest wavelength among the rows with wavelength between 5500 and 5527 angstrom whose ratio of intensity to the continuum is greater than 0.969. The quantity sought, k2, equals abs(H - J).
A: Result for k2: 19.0 angstrom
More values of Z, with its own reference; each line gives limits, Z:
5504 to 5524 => 5523.55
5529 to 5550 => 5531.19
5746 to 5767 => 5765.25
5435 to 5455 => 5454.04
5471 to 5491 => 5479.22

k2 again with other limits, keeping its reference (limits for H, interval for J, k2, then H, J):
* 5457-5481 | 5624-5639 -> 163.4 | 5462.84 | 5626.24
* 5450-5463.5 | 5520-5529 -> 58.2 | 5462.84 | 5521.01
